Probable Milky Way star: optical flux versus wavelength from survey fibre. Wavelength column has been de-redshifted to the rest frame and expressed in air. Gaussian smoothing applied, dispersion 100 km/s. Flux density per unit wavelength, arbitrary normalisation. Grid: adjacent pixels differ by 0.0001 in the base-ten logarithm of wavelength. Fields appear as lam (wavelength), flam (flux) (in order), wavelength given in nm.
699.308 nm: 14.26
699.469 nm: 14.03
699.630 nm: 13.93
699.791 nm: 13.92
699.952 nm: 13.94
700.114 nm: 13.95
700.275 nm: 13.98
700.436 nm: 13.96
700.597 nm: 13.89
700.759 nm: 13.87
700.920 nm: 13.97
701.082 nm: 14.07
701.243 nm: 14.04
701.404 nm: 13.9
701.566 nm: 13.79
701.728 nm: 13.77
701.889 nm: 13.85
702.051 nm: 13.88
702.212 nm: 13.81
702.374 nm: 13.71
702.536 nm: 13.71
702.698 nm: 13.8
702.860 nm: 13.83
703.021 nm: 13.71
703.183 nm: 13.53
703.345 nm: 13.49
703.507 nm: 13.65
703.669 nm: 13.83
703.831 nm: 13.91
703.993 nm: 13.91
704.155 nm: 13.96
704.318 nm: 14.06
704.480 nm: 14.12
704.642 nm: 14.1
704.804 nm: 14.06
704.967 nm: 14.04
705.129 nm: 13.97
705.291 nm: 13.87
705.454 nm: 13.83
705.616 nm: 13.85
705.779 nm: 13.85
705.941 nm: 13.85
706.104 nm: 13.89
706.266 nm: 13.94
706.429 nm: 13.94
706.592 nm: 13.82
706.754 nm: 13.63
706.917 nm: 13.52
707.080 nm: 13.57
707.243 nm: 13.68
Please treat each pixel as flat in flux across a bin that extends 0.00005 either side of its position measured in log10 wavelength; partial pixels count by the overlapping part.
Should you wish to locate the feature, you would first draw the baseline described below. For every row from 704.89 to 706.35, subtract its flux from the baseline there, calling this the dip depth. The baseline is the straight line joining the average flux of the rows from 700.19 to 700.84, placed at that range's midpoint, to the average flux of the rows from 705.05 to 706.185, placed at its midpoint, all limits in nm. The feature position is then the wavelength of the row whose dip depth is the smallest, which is 704.967 nm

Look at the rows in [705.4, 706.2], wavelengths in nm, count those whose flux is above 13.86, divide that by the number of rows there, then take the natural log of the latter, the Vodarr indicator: -1.6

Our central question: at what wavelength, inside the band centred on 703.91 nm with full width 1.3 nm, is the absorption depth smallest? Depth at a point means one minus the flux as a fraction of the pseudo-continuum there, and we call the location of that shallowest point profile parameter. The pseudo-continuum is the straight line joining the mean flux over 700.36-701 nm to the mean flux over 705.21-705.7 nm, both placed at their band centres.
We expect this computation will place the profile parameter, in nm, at 704.480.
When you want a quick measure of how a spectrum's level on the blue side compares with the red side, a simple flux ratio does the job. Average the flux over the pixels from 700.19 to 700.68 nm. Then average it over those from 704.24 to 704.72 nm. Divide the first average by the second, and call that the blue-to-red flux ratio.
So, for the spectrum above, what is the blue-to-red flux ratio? 0.99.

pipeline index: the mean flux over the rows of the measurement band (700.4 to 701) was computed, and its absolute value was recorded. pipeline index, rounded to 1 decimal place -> 13.9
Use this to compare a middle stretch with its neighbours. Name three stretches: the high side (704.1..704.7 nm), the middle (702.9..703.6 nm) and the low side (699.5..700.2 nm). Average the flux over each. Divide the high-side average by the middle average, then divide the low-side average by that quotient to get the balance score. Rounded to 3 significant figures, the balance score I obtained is 13.5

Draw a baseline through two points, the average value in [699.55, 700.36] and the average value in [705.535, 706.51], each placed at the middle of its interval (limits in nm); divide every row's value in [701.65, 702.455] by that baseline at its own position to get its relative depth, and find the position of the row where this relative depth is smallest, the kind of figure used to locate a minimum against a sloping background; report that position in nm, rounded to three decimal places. 702.374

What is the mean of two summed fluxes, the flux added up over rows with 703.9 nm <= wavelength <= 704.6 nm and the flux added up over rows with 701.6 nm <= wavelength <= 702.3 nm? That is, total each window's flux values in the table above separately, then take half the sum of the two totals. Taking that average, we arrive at 55.7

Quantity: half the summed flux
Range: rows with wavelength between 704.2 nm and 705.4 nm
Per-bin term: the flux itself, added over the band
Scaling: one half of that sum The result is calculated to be 49.1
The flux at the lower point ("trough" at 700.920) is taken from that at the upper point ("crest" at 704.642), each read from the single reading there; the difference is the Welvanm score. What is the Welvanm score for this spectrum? 0.13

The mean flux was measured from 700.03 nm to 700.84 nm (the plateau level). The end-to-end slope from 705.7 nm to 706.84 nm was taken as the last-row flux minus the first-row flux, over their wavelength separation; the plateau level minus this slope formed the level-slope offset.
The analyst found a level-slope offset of 14.2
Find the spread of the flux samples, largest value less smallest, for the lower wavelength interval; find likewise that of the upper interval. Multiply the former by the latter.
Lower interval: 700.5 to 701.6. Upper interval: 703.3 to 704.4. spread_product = 0.160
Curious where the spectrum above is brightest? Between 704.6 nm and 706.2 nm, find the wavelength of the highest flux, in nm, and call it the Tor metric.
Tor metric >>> 704.642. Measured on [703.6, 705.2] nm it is 704.480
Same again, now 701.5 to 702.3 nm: 702.051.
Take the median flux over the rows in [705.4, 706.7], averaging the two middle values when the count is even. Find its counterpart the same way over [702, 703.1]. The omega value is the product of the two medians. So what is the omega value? 191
